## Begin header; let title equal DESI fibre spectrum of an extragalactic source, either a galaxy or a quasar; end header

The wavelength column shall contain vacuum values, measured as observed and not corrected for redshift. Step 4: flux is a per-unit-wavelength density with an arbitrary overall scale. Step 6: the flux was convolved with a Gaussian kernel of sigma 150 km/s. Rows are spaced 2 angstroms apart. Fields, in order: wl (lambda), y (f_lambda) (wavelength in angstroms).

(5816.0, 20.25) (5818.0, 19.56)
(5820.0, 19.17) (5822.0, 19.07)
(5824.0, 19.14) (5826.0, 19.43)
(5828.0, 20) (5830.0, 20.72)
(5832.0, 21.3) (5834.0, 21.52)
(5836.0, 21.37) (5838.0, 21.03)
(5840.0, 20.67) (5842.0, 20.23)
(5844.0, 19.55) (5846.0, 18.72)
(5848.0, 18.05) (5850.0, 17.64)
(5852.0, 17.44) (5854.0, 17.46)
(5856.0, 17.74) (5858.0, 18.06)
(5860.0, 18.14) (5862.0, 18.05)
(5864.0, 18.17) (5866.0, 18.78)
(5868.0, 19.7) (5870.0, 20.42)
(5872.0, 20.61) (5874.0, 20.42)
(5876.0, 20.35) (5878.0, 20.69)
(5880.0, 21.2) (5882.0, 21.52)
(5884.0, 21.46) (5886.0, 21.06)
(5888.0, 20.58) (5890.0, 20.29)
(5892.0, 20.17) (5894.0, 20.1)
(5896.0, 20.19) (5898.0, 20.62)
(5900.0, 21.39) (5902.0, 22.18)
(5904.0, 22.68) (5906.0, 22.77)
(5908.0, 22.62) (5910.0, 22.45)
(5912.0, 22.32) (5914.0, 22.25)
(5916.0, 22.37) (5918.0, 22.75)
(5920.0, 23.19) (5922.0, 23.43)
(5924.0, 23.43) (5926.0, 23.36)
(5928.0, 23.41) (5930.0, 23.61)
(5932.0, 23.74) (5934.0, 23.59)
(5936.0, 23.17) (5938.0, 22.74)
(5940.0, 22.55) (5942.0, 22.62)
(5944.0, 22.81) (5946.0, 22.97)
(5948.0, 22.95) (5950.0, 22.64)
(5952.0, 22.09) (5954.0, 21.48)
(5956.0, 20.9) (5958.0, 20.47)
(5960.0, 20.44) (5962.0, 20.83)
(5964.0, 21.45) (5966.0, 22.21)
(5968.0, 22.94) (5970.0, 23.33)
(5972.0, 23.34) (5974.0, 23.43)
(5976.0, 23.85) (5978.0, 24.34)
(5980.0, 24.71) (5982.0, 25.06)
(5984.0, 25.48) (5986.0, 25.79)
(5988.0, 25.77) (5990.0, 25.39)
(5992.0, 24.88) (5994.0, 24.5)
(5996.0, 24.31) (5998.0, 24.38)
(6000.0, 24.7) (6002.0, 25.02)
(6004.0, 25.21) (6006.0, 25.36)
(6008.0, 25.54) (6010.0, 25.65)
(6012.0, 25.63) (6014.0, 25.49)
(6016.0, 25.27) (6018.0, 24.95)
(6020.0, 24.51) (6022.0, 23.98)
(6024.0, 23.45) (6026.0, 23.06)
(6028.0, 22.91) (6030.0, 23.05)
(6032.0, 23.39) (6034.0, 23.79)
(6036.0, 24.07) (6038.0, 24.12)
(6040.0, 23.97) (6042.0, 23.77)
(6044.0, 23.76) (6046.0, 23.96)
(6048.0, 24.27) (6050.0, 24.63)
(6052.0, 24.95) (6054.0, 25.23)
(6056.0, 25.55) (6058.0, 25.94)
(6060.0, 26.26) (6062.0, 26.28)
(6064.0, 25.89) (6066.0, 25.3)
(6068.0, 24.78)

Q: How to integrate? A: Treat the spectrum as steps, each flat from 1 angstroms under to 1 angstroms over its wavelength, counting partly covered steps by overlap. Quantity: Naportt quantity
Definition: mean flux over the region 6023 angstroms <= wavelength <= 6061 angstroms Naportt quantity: 24.2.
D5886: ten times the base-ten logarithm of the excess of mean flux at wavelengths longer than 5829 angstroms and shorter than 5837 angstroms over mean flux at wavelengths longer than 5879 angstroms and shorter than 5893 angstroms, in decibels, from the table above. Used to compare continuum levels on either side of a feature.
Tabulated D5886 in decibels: -4.8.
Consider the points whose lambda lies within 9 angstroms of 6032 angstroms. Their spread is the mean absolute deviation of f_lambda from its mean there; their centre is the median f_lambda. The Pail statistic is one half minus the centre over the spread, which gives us -58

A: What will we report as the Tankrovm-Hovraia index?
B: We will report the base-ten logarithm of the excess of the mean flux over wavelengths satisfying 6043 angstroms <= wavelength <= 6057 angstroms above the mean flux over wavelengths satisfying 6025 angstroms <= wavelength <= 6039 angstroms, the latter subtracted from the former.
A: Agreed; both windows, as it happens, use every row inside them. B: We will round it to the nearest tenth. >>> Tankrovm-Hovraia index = 0.1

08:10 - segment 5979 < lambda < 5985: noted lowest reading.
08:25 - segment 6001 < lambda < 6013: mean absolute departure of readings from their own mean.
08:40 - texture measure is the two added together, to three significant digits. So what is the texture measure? 24.9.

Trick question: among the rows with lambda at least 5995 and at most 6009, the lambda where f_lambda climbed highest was 6008.0 angstroms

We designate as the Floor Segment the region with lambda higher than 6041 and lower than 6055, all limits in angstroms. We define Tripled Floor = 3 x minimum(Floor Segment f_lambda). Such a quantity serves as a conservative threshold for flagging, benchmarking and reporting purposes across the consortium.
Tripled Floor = 71.3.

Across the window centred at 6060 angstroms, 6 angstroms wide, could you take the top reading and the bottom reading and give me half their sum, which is 26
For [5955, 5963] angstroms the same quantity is 21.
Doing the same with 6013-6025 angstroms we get 24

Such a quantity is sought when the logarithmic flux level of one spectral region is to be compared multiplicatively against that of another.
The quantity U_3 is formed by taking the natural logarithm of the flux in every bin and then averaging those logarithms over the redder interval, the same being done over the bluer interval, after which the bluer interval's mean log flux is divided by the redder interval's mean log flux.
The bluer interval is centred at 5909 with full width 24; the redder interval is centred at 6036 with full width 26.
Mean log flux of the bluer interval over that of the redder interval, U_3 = 0.981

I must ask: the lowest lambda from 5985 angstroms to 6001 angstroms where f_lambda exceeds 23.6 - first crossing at 5986.0 angstroms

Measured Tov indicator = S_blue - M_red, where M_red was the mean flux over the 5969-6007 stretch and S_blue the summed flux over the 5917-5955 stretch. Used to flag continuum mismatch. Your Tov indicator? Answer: 412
